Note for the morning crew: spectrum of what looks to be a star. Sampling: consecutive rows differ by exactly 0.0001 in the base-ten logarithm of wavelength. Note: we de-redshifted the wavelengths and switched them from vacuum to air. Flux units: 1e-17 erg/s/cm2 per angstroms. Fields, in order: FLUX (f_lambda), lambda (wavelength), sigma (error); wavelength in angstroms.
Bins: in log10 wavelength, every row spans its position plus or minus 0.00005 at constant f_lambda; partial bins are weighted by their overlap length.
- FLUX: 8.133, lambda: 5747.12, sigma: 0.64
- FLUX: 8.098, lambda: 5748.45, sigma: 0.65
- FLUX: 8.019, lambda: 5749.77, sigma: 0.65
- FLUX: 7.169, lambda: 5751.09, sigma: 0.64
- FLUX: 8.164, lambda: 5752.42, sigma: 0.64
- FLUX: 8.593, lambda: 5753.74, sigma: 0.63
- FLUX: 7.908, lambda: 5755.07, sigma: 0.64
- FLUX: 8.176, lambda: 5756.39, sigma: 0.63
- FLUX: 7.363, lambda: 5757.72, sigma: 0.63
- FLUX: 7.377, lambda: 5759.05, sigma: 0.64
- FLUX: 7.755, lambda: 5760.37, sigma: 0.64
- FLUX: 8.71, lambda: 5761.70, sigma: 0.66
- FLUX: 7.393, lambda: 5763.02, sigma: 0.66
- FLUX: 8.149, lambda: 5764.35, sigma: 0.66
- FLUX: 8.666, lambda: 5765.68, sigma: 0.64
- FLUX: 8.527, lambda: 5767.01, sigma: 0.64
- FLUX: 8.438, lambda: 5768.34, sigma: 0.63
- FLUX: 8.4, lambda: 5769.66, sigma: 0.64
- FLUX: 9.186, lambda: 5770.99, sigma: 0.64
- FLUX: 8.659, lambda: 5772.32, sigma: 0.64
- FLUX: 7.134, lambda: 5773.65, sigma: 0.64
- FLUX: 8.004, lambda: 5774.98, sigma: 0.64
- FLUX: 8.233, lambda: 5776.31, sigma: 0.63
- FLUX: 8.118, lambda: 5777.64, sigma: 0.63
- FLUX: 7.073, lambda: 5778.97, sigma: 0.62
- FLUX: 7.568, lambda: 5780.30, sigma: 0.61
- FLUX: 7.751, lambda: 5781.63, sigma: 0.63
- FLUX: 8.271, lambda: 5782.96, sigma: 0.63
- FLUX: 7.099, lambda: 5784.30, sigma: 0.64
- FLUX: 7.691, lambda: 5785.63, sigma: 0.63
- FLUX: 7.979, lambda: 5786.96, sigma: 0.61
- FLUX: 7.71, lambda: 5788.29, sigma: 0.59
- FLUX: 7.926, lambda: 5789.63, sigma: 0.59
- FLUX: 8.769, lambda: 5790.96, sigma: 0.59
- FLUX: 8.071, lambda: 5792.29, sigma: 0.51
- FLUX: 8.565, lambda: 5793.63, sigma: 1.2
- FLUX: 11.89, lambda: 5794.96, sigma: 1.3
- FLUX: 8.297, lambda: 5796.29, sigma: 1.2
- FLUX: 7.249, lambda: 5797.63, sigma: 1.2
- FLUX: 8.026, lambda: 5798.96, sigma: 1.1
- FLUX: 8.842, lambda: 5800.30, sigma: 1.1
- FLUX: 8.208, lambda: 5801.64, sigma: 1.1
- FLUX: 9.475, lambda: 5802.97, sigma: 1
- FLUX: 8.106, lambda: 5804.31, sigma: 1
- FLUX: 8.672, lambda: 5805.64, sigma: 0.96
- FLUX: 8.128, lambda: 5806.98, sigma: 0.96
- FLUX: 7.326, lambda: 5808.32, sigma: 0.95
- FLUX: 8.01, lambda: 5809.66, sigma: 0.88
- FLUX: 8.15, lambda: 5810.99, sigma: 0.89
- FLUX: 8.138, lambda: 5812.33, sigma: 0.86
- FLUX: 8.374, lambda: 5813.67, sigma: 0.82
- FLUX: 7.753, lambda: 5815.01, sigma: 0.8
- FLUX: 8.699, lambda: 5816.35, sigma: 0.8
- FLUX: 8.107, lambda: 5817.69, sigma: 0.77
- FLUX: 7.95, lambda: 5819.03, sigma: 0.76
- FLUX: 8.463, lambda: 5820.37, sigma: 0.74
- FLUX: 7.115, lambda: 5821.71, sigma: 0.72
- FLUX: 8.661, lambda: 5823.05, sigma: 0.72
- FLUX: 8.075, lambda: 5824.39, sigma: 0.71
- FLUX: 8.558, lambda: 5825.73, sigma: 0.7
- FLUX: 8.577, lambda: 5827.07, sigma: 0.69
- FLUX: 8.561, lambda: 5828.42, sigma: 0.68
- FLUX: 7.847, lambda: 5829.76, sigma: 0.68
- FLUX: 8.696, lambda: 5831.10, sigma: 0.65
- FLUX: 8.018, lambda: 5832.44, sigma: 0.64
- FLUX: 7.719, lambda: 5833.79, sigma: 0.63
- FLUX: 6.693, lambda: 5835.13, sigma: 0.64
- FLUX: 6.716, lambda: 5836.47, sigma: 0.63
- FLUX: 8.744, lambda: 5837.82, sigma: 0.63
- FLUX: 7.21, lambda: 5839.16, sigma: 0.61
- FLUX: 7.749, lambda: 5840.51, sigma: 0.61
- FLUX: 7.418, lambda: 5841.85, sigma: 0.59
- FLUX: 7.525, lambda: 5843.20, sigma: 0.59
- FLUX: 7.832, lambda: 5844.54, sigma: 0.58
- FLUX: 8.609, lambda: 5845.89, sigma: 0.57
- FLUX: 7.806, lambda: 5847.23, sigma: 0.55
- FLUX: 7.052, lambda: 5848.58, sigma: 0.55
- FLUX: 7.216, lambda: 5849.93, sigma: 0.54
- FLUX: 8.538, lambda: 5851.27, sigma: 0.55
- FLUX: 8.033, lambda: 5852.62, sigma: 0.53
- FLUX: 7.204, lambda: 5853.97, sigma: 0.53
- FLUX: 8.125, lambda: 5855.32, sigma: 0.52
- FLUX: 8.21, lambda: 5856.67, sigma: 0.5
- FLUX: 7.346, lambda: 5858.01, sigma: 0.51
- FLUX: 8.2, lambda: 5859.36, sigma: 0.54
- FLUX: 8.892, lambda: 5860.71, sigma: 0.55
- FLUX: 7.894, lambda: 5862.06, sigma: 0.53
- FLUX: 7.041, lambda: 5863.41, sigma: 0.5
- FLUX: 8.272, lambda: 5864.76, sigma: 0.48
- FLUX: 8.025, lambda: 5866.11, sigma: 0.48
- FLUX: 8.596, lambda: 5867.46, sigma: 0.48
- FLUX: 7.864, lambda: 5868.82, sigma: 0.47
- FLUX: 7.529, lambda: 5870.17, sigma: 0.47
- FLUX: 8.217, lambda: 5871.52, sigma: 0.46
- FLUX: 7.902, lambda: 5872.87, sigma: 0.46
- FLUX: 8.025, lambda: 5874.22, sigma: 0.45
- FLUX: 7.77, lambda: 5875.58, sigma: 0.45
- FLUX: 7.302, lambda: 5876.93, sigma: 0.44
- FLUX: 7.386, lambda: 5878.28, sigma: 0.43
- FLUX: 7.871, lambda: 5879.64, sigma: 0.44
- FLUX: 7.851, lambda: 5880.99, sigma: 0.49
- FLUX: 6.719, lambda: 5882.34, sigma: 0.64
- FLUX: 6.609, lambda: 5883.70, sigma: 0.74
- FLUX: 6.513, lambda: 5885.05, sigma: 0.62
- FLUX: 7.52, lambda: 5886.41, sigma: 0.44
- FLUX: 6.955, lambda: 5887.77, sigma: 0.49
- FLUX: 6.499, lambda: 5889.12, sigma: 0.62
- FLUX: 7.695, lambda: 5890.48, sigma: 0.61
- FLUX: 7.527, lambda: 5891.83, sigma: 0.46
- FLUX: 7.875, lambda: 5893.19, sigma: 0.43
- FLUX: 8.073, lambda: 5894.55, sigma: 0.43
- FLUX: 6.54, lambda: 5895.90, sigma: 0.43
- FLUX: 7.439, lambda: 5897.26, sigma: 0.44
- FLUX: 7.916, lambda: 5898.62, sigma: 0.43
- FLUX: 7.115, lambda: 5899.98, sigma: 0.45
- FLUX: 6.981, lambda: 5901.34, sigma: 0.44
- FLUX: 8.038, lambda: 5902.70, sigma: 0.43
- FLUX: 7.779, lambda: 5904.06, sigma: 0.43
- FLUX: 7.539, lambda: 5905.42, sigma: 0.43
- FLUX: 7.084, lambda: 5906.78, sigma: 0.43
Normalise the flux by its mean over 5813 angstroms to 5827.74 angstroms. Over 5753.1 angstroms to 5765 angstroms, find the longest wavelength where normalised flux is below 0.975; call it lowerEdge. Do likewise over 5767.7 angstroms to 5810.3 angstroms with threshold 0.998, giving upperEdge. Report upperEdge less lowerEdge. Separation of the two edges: 46.6 angstroms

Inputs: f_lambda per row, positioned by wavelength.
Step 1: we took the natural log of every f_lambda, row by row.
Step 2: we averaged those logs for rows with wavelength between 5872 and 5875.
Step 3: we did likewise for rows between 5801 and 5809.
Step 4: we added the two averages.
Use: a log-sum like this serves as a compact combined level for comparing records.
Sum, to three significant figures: 4.19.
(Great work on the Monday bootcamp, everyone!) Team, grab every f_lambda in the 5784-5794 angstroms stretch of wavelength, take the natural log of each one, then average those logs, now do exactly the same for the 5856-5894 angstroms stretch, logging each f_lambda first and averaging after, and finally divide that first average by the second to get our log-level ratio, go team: 1.02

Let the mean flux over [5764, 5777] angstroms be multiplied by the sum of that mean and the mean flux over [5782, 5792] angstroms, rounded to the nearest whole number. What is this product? 136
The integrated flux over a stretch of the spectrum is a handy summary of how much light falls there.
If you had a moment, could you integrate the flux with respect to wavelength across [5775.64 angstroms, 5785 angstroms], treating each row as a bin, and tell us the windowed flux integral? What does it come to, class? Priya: 72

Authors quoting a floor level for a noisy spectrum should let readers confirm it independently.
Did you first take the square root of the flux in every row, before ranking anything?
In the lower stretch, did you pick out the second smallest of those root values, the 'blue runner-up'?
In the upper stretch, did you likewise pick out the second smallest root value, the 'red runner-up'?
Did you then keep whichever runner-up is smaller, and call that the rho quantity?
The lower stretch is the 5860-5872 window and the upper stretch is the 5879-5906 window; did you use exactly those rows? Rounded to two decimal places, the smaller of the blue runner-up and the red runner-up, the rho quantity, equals 2.55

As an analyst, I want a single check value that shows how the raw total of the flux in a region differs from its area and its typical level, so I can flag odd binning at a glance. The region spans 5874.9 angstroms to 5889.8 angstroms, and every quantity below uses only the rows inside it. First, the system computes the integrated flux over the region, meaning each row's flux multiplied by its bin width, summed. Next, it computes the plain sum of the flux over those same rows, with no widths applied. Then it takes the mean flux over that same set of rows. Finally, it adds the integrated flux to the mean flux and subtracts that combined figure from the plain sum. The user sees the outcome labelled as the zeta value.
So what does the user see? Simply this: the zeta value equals -35.2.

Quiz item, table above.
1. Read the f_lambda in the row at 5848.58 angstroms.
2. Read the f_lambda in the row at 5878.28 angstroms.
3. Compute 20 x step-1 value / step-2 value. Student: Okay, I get 19.1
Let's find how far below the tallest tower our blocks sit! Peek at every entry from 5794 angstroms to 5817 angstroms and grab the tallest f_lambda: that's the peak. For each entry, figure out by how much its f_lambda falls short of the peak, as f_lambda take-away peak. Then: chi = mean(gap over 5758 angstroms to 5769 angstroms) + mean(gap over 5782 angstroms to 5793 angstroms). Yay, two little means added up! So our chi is -7.7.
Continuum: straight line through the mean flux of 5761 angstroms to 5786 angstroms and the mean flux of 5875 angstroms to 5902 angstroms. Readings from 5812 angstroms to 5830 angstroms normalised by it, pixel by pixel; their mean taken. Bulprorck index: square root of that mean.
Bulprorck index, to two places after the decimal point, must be 1.03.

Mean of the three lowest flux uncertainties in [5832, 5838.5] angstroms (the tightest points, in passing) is 0.63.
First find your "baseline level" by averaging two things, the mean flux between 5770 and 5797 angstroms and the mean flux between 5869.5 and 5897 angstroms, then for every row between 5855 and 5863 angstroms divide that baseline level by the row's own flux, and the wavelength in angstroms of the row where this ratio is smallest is 5860.71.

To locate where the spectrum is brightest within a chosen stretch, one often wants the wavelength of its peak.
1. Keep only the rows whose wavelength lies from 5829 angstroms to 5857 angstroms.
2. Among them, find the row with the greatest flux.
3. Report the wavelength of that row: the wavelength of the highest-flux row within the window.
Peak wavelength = 5837.82 angstroms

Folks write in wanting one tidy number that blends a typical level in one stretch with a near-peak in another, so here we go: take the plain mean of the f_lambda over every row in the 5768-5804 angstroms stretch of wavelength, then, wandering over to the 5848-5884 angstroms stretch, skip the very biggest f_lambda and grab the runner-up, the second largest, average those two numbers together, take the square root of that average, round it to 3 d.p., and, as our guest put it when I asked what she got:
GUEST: 2.902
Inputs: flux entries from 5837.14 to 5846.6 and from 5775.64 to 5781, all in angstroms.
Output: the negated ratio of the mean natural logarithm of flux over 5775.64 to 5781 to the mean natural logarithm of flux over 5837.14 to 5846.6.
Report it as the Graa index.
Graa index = -0.99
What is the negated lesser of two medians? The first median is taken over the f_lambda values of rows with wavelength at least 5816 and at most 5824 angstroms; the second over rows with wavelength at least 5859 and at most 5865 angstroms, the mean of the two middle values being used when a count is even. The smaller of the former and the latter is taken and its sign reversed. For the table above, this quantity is -8.20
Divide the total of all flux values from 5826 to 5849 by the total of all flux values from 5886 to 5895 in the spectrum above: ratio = 2.5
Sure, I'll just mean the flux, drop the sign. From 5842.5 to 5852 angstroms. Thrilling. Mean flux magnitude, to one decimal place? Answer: 7.8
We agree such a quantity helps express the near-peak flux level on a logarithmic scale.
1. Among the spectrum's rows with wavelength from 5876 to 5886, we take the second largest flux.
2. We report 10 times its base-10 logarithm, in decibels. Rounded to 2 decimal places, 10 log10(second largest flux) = 8.95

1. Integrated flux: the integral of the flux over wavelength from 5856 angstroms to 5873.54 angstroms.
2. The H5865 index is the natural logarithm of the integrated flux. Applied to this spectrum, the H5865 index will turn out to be 4.9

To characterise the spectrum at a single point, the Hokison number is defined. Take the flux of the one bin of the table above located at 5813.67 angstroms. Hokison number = 8.374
